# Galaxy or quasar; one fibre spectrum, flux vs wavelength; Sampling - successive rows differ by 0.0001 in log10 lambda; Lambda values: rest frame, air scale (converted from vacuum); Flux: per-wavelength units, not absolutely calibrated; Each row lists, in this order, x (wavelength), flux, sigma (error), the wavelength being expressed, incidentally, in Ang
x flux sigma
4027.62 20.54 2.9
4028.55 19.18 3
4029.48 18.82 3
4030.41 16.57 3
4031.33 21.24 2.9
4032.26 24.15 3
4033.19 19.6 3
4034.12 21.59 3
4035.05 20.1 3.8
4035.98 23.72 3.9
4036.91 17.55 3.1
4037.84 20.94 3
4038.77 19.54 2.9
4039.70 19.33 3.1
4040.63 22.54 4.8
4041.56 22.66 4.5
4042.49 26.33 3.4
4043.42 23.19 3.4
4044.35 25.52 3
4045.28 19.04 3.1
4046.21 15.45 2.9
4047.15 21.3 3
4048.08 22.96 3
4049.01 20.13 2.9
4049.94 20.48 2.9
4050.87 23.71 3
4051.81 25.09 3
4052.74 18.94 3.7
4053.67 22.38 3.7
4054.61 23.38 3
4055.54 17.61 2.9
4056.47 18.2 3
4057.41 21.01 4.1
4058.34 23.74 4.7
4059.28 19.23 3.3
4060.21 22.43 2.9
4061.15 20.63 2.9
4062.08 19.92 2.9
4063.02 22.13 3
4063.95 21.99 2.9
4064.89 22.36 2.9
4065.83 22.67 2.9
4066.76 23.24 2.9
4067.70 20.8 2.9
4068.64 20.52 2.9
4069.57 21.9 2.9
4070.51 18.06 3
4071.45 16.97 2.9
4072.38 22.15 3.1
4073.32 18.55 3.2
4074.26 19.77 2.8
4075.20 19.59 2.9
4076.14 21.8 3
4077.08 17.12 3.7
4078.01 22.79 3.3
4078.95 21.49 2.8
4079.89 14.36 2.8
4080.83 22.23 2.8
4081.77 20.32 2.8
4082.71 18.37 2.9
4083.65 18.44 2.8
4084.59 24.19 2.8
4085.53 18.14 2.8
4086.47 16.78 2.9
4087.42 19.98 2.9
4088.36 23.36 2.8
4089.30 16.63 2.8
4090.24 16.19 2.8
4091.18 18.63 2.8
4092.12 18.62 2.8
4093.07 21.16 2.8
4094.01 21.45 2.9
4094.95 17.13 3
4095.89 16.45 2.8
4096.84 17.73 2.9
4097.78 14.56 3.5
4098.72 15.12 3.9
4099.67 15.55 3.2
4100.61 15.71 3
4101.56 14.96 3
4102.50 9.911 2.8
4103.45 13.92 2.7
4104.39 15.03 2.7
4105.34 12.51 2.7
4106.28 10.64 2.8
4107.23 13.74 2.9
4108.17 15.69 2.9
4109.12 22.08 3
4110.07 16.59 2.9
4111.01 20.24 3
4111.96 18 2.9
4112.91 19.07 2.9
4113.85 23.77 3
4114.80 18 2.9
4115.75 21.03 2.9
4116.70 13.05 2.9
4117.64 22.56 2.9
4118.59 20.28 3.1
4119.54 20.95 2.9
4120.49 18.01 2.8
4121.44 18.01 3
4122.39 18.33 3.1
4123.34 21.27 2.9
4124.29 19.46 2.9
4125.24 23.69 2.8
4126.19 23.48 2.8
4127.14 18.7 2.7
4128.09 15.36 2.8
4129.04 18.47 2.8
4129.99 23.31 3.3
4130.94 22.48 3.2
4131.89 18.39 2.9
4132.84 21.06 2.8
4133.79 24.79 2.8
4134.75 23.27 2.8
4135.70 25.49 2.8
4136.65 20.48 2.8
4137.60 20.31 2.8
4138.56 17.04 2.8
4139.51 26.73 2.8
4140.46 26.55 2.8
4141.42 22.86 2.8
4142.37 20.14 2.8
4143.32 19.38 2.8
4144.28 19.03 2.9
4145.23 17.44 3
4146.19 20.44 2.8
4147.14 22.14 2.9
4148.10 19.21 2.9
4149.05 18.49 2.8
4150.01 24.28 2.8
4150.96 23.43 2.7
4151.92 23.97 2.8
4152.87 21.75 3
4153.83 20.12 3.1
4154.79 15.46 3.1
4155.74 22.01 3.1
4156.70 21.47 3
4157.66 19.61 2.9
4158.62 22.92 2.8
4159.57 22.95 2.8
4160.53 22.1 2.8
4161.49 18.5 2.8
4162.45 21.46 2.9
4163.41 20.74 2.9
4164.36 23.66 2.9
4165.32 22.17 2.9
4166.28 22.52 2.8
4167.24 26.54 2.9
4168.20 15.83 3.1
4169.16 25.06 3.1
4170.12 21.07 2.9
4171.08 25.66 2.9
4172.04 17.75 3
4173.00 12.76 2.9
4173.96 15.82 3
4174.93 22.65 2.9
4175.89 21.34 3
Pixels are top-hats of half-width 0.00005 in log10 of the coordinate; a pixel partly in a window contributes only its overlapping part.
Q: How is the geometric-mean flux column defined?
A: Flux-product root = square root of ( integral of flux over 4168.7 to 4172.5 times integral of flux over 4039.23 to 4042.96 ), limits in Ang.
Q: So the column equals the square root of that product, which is 85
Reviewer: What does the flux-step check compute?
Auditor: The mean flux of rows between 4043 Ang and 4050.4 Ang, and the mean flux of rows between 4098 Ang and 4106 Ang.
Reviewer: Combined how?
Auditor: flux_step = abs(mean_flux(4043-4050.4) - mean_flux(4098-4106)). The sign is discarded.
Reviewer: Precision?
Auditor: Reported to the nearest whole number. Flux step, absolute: 7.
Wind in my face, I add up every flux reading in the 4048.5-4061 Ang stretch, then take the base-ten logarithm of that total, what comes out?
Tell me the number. 2.441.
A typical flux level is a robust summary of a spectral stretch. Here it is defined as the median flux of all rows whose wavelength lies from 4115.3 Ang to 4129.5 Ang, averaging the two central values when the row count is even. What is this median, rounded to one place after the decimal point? 19.5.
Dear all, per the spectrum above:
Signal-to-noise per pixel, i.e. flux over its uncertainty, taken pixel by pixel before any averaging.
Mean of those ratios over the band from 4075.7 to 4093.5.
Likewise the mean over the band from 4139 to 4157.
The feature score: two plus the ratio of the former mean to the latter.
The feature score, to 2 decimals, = 2.91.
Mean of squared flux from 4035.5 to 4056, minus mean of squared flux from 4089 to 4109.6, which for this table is 200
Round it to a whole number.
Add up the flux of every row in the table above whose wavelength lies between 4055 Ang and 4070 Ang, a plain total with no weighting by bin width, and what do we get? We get 338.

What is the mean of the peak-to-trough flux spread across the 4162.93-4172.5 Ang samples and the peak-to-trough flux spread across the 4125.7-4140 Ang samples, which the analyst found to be 11.0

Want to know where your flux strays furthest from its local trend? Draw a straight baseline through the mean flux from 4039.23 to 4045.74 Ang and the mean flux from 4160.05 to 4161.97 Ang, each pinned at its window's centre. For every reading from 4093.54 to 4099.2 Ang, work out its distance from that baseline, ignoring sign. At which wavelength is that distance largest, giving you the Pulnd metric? 4097.78 Ang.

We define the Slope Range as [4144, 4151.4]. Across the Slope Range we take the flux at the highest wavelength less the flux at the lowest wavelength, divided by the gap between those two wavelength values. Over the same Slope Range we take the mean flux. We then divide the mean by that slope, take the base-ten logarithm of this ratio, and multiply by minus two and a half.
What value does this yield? -3.7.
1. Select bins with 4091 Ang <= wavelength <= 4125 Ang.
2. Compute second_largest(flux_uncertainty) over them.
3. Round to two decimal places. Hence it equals 3.50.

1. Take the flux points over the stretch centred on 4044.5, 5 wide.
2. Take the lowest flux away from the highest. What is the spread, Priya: 11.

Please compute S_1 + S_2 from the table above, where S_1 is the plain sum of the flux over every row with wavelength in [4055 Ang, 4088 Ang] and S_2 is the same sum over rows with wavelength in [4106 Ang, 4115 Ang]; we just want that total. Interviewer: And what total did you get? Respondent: 887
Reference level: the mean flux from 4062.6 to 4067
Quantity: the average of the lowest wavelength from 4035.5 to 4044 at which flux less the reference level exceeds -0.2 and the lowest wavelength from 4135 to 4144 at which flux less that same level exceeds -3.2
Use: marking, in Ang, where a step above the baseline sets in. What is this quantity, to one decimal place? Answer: 4085.8 Ang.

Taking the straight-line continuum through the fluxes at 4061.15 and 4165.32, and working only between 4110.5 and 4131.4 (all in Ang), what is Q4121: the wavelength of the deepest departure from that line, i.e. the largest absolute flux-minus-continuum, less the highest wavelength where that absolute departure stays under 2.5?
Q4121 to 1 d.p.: -14.2 Ang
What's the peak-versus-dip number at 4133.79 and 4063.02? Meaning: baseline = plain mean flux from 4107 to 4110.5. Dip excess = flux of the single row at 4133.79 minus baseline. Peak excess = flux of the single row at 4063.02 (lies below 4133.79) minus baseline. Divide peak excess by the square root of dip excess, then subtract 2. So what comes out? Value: -0.2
